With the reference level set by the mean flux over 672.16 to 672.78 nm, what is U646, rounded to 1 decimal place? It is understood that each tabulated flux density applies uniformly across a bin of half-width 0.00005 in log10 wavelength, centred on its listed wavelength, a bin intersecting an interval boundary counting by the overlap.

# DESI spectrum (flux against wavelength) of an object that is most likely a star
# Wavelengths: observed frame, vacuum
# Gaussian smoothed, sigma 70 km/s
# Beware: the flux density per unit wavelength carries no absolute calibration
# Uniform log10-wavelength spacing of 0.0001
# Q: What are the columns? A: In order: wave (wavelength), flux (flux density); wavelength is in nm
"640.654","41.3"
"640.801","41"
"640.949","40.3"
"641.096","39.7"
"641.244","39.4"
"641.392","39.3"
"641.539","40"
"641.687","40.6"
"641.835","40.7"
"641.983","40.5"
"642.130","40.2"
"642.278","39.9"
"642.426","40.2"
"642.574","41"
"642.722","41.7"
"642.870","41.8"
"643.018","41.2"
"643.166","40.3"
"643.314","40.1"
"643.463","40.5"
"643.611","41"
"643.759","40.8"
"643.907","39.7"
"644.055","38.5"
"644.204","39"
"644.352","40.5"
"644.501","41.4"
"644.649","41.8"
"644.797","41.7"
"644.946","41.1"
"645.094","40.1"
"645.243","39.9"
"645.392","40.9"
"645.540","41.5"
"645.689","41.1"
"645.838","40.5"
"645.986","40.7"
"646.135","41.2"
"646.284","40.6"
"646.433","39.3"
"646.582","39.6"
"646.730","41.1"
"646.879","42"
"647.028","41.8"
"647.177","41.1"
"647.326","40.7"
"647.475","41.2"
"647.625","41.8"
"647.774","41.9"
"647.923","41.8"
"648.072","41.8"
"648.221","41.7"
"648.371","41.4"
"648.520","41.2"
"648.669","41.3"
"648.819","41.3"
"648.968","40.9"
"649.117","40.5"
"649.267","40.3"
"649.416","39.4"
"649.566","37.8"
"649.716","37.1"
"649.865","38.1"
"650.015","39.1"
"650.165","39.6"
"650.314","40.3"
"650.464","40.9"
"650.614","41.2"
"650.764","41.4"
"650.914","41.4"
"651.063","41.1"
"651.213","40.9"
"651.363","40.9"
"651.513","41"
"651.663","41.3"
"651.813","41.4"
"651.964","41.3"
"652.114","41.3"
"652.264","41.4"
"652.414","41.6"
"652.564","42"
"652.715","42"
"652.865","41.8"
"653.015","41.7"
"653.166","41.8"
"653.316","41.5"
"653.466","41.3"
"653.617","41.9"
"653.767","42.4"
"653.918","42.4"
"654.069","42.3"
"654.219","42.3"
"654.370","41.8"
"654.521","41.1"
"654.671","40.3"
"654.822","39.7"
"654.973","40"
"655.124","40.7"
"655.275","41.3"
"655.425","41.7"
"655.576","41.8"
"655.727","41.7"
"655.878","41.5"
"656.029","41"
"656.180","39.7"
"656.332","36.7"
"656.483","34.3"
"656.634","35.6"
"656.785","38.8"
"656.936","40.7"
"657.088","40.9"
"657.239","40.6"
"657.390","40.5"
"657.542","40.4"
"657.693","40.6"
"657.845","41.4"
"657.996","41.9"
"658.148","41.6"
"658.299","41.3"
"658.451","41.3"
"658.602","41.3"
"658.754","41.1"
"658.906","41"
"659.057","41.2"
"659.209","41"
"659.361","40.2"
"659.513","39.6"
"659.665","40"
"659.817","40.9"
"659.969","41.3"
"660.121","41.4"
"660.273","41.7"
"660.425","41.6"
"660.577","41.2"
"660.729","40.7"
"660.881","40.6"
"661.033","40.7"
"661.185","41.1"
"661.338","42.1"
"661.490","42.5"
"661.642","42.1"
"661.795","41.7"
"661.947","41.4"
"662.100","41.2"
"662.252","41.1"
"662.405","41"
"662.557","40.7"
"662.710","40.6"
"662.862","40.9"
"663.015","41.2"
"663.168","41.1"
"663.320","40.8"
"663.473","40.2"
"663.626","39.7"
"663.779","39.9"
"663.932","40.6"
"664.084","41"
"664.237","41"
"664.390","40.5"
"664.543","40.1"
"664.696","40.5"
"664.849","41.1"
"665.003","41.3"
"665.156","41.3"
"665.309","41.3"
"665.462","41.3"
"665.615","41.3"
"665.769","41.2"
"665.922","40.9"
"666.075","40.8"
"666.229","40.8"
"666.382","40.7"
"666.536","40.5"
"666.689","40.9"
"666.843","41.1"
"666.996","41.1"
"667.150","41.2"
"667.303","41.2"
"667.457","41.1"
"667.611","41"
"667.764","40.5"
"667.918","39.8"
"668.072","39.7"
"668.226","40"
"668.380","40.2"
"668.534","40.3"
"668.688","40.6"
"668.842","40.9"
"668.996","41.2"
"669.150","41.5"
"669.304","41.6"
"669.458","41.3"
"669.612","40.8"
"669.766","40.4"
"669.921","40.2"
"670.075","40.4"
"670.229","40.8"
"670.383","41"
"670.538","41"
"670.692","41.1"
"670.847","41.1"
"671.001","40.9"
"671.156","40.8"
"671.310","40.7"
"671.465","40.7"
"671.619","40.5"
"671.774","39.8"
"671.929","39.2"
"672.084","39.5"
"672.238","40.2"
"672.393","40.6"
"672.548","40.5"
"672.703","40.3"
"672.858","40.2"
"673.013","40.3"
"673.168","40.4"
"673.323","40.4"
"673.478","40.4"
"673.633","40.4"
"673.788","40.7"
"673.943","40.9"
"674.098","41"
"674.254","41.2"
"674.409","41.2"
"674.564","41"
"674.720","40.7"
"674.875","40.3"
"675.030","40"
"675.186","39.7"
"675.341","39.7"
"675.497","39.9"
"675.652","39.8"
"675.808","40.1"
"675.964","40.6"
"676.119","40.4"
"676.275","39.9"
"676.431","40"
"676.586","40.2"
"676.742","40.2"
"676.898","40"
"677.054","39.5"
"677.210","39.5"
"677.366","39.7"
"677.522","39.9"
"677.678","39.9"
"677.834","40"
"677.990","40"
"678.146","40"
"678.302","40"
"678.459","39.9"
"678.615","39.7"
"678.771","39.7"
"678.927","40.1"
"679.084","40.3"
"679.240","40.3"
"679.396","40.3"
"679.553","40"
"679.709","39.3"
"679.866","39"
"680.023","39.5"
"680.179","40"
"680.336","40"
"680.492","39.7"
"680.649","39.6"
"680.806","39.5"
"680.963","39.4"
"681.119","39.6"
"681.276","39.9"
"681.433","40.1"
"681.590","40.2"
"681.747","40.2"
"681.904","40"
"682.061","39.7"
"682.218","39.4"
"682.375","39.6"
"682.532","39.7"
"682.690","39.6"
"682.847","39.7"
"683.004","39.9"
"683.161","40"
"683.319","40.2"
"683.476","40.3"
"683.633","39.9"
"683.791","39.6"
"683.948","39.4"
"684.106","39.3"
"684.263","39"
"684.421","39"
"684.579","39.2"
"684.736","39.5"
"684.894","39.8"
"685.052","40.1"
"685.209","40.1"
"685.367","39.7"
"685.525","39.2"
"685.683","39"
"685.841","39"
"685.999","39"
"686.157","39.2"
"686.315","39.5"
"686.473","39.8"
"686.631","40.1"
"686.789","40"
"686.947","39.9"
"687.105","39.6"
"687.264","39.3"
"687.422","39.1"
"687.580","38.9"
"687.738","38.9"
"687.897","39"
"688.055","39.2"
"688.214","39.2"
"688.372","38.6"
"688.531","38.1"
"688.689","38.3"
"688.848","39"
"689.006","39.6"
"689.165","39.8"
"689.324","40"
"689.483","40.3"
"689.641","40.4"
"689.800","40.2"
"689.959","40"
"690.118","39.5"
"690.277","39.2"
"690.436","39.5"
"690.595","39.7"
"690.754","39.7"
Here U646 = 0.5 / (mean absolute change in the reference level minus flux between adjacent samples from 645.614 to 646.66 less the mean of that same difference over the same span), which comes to 0.8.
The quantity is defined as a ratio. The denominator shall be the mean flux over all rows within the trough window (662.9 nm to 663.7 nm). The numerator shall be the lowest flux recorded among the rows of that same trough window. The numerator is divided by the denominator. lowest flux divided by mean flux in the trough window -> 0.978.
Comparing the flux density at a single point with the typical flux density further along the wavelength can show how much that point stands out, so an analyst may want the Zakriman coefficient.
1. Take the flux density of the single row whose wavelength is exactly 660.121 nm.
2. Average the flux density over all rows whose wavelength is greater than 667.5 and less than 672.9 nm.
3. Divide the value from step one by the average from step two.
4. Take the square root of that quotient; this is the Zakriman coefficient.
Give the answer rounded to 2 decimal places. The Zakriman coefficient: 1.01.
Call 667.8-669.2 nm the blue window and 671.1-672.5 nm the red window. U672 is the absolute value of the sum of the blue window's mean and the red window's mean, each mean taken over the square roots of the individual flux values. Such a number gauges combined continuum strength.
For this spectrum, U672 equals 12.7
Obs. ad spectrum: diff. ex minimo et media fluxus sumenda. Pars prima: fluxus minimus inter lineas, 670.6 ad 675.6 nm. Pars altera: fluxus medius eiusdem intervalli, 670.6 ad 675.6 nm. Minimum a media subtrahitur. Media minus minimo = 1.25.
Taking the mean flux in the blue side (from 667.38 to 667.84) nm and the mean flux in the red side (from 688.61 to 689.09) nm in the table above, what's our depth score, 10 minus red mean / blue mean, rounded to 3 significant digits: 9.05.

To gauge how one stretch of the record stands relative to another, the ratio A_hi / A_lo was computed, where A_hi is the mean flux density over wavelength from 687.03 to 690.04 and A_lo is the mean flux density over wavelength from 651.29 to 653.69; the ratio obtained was 0.95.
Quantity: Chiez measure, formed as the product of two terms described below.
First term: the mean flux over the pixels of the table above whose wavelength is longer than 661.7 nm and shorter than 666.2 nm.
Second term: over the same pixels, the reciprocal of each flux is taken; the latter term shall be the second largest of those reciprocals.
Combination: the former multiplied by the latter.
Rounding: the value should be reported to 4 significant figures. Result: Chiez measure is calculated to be 1.025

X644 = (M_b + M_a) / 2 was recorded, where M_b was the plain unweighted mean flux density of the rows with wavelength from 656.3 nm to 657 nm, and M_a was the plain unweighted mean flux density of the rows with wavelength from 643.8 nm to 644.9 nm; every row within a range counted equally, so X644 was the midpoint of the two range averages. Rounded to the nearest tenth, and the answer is 38.8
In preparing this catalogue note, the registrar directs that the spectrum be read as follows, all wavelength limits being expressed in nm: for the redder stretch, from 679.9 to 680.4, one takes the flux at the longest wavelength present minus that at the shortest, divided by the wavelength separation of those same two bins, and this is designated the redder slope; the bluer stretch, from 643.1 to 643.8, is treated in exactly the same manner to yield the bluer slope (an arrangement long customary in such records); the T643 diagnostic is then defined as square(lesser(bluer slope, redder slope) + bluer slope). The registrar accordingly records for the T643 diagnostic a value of 2.8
